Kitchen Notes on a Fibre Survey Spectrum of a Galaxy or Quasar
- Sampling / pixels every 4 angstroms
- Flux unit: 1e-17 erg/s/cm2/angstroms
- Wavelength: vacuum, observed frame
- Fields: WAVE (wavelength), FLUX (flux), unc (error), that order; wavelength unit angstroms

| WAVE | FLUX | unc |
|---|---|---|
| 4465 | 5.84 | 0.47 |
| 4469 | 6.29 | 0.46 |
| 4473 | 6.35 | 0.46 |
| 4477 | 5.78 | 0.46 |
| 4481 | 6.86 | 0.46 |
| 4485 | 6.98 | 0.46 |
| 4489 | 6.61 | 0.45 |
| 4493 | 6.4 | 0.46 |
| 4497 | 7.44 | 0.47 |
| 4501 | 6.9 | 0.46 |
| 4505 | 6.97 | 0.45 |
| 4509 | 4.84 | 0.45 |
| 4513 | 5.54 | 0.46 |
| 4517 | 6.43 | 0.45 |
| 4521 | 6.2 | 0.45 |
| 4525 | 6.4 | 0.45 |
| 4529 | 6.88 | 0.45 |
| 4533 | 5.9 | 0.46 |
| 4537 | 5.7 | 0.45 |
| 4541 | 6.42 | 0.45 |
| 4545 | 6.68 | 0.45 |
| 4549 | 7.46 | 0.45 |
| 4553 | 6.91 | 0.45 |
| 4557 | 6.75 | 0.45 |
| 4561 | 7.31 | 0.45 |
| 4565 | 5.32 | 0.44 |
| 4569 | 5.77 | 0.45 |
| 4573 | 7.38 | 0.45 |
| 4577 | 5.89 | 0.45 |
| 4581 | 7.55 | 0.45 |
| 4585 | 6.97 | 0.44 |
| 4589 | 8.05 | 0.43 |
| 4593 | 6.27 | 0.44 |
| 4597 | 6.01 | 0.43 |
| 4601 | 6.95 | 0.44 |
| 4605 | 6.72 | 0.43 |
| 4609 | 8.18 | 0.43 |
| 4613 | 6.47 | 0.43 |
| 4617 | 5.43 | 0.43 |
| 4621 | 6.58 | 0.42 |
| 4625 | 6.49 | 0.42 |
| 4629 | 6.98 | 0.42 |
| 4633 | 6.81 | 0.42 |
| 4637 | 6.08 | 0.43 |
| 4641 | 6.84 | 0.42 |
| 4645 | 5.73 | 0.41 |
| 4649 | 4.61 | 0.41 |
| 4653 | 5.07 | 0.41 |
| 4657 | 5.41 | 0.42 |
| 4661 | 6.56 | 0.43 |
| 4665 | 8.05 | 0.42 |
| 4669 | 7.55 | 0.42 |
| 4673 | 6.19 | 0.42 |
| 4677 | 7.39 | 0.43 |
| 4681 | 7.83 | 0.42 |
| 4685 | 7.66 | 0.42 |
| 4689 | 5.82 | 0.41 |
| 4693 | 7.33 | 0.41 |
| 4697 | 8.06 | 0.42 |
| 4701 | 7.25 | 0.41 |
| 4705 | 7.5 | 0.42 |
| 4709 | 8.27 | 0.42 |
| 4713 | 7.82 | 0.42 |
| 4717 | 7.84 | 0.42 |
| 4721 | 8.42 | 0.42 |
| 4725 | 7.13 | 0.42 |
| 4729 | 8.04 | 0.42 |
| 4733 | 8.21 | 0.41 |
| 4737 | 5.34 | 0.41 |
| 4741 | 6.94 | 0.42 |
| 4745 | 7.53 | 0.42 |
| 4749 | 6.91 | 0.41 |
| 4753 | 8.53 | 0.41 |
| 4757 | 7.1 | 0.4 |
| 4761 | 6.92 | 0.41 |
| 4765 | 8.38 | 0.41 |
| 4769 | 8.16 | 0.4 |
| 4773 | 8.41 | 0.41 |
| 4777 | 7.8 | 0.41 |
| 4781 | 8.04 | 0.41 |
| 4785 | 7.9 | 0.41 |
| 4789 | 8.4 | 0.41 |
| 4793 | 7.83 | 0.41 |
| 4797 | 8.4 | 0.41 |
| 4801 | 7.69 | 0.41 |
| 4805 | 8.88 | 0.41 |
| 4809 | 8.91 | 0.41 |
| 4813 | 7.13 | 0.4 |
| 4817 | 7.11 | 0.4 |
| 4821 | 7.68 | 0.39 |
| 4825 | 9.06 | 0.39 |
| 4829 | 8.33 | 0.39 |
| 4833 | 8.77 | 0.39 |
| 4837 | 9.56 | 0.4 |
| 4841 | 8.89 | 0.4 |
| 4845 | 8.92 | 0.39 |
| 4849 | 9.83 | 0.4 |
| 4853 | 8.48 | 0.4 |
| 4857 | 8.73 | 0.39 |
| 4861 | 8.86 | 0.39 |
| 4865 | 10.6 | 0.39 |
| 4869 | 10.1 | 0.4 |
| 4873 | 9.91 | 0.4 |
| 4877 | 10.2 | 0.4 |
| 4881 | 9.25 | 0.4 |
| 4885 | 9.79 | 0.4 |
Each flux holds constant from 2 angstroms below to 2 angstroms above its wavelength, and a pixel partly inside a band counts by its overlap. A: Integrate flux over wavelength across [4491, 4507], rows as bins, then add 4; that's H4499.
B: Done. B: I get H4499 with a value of 115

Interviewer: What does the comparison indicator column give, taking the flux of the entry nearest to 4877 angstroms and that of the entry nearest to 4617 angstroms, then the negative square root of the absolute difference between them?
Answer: -2.2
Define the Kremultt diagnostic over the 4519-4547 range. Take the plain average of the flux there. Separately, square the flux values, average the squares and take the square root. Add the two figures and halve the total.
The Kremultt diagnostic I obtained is 6.3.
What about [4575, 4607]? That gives 6.8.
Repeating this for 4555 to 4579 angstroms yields 6.4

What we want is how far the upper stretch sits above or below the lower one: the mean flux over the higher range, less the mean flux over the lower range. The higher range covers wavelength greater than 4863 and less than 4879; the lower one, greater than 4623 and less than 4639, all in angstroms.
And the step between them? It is 4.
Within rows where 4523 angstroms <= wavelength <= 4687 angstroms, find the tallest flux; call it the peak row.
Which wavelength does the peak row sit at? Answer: 4609 angstroms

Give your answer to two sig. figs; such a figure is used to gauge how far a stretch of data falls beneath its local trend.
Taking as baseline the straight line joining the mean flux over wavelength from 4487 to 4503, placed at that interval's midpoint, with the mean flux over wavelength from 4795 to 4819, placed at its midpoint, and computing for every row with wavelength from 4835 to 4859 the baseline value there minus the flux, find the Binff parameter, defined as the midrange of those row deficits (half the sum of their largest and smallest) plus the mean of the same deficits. -1.9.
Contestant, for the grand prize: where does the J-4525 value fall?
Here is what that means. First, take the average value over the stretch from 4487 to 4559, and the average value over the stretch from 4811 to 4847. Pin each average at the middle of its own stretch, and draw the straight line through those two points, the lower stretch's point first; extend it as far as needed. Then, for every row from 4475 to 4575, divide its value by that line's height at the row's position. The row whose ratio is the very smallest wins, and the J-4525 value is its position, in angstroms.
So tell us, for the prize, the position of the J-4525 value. 4509 angstroms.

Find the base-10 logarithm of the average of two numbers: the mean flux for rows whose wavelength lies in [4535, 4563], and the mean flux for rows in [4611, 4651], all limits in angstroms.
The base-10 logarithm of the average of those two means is 0.81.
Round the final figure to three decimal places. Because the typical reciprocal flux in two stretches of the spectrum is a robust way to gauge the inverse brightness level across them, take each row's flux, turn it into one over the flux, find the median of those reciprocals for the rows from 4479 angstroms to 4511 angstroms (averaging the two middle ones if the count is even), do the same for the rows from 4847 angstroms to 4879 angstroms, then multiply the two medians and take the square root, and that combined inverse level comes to 0.121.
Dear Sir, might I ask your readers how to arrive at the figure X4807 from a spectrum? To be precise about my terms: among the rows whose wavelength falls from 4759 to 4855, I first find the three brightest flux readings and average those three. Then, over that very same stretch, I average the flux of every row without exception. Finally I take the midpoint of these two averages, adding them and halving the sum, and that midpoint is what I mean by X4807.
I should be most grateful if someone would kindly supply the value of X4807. 8.9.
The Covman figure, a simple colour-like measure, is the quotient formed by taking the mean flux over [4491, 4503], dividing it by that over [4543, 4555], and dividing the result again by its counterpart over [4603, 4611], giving 0.132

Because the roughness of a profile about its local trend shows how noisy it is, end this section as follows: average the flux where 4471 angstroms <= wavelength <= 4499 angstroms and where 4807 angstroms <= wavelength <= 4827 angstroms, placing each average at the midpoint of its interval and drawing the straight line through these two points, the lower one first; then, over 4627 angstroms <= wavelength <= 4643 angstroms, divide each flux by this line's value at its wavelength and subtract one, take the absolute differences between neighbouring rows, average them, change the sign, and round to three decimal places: -0.077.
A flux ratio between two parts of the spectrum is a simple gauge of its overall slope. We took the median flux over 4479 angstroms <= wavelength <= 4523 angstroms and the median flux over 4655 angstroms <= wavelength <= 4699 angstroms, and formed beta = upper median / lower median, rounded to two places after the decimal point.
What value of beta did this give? 1.12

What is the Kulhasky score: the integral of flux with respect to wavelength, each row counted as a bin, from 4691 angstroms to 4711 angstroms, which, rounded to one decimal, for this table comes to 153.6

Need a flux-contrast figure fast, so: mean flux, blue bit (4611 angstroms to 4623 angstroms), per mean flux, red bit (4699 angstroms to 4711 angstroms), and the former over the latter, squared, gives 0.64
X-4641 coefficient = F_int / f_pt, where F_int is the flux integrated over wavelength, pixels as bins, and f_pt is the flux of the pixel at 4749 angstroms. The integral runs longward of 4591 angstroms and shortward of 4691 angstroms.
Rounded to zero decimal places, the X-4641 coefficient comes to 95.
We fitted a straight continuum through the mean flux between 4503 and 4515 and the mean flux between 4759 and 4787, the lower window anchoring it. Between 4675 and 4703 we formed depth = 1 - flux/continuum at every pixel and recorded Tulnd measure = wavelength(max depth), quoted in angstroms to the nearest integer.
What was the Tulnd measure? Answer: 4689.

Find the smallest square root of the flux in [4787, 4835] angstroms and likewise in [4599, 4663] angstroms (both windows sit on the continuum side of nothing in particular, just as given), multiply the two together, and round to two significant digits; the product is 5.7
